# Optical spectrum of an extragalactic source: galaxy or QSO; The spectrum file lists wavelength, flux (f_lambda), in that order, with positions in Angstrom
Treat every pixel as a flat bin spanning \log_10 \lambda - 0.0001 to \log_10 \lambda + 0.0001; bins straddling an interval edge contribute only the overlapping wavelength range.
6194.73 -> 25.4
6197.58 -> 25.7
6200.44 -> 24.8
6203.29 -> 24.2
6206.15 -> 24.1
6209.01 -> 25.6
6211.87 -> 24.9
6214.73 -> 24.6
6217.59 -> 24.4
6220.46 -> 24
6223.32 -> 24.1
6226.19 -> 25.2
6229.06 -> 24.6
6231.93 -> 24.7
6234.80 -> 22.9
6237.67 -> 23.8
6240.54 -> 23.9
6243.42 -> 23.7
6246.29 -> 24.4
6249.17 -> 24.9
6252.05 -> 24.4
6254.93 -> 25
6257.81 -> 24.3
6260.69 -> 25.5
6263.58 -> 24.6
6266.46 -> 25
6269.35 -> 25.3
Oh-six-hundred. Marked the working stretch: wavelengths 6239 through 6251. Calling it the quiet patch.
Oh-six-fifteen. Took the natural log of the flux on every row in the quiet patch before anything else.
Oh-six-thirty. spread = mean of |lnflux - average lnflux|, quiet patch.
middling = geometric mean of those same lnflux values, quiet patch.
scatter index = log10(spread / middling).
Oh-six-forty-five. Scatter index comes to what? -2.26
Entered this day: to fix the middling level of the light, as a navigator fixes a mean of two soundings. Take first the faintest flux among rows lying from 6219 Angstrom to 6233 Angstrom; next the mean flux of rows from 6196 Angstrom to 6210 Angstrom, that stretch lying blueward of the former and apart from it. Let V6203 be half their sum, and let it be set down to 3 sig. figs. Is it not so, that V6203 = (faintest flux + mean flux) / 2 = 24.4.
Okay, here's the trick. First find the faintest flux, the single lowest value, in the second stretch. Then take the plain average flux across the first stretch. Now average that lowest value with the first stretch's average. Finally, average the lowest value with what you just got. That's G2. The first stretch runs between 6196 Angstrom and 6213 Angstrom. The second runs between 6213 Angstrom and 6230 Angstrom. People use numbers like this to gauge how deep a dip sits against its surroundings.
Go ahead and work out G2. 24.2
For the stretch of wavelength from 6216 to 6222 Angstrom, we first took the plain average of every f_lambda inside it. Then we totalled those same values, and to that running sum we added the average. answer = 72.6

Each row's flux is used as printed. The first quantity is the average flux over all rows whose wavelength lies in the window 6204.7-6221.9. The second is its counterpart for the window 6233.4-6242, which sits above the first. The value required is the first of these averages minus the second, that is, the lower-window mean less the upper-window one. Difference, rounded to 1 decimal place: 1.1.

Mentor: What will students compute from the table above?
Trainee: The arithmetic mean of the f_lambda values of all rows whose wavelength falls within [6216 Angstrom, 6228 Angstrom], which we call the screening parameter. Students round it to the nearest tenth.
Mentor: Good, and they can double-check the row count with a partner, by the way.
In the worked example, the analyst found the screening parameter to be 24.4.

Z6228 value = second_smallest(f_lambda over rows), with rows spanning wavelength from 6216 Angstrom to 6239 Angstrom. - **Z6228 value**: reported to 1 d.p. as 23.8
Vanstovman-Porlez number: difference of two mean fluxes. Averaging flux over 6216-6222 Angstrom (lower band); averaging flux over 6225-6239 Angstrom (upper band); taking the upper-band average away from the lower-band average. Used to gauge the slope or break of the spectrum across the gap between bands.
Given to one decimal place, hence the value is 0.0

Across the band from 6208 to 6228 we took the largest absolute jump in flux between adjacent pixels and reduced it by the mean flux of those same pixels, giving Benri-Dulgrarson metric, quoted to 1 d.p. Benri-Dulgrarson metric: -23.6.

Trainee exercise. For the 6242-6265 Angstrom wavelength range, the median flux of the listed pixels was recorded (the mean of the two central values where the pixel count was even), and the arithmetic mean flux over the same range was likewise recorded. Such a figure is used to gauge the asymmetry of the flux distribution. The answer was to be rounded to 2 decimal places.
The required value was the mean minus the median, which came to 0.10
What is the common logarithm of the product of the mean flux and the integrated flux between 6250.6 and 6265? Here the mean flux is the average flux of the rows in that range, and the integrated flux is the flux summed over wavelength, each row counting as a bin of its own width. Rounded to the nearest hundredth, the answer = 3.95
